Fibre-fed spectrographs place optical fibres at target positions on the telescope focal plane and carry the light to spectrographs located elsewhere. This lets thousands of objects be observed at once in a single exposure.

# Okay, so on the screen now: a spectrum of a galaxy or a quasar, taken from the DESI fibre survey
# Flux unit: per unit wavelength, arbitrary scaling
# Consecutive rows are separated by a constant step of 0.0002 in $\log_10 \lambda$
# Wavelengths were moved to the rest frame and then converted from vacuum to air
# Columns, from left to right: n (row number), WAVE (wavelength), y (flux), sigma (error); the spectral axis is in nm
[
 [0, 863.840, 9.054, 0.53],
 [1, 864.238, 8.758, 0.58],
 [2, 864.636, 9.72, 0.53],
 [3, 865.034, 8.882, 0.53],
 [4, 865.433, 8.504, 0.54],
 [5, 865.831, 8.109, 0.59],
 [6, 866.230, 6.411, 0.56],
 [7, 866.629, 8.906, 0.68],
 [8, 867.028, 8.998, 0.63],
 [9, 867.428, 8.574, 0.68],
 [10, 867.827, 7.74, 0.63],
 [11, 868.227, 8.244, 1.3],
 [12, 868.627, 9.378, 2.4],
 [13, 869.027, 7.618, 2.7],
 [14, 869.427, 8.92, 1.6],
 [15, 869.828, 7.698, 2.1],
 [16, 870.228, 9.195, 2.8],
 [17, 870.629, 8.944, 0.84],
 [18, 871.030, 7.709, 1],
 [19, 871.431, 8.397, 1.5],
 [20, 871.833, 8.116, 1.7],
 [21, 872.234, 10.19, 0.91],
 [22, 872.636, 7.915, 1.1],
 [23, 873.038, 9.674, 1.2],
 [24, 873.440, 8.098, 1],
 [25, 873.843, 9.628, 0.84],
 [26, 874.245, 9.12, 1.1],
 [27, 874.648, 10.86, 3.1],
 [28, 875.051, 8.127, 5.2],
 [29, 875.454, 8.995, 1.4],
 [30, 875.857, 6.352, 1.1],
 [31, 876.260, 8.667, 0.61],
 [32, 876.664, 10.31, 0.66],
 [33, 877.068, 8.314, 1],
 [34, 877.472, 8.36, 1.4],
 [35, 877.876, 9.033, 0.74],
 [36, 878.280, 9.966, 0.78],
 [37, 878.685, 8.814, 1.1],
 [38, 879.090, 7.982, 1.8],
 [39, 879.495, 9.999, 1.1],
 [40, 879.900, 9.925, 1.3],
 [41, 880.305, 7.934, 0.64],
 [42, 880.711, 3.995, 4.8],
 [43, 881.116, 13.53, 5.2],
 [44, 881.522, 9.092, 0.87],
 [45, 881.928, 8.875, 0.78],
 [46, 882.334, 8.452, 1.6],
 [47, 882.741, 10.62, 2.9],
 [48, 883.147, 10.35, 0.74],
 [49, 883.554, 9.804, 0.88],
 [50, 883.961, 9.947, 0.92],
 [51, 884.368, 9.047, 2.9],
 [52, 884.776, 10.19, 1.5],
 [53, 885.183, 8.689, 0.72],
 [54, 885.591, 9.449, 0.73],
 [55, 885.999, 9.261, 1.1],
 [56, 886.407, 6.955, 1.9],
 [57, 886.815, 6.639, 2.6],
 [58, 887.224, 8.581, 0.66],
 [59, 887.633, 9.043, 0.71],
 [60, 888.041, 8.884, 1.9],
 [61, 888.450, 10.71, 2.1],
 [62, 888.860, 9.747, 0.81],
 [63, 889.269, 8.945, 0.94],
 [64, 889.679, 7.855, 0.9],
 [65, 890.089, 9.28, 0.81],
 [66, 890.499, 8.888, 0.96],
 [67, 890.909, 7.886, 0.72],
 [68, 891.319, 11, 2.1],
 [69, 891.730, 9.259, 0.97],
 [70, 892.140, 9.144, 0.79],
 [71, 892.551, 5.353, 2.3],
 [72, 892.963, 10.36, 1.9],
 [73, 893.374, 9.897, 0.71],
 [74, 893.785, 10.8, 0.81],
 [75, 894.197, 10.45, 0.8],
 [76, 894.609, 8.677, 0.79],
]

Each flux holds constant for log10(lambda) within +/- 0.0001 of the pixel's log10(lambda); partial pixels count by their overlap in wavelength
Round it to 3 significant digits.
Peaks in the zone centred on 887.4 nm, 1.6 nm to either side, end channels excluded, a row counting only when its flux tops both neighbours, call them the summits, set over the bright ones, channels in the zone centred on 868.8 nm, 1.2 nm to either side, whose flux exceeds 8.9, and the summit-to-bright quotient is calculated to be 1.00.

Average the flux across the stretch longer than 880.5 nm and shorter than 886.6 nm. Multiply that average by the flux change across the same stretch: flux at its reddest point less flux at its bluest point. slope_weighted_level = 27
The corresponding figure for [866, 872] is 14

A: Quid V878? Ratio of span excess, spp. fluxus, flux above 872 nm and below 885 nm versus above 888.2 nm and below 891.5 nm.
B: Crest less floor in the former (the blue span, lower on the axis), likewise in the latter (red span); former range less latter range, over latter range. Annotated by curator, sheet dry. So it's 2.0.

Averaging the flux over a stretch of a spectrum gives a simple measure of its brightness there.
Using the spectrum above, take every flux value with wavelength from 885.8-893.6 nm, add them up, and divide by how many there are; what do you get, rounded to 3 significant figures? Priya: 8.83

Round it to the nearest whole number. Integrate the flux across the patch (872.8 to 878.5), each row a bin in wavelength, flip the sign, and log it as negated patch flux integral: -51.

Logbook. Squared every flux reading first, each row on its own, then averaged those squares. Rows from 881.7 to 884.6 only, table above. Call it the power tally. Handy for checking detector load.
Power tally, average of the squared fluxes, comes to 92.4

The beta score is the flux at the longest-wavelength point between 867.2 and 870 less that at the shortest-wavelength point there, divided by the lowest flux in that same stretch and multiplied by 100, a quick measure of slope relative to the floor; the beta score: -11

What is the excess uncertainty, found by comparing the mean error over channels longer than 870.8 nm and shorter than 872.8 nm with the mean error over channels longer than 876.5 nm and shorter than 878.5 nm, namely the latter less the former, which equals -0.3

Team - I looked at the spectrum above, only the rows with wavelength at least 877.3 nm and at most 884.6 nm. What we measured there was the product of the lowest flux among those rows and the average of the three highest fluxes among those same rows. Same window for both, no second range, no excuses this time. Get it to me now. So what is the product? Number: 46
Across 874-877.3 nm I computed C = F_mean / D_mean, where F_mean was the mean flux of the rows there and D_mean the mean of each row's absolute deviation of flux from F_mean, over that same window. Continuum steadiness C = 9.0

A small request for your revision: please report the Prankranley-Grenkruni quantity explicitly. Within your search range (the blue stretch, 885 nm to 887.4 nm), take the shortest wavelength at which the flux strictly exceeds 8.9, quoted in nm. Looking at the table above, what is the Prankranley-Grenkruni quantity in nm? 885.591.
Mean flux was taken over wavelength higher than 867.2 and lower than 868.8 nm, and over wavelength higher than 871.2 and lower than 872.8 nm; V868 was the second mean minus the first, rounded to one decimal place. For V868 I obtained 0.2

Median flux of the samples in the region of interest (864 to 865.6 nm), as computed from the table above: 8.82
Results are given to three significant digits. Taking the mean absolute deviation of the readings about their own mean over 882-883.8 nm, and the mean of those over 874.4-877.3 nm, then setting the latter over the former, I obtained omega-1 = 13.0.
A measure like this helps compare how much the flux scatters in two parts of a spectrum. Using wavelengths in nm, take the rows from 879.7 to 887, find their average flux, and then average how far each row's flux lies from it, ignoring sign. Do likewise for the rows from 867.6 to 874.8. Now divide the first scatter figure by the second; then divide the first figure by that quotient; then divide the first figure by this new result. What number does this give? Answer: 1.64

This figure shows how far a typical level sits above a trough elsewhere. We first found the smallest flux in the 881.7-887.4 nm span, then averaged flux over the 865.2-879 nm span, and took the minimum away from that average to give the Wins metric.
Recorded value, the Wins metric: 2.00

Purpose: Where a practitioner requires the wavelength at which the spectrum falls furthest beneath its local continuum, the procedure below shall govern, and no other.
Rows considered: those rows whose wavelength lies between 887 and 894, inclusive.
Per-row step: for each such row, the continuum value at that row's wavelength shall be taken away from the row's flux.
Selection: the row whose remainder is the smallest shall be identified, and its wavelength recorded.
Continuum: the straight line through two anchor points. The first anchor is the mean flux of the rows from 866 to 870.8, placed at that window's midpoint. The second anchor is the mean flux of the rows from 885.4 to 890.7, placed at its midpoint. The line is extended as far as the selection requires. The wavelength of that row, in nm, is 892.551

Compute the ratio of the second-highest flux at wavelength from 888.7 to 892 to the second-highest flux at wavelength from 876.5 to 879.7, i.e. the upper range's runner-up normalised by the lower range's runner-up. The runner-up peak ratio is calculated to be 0.97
